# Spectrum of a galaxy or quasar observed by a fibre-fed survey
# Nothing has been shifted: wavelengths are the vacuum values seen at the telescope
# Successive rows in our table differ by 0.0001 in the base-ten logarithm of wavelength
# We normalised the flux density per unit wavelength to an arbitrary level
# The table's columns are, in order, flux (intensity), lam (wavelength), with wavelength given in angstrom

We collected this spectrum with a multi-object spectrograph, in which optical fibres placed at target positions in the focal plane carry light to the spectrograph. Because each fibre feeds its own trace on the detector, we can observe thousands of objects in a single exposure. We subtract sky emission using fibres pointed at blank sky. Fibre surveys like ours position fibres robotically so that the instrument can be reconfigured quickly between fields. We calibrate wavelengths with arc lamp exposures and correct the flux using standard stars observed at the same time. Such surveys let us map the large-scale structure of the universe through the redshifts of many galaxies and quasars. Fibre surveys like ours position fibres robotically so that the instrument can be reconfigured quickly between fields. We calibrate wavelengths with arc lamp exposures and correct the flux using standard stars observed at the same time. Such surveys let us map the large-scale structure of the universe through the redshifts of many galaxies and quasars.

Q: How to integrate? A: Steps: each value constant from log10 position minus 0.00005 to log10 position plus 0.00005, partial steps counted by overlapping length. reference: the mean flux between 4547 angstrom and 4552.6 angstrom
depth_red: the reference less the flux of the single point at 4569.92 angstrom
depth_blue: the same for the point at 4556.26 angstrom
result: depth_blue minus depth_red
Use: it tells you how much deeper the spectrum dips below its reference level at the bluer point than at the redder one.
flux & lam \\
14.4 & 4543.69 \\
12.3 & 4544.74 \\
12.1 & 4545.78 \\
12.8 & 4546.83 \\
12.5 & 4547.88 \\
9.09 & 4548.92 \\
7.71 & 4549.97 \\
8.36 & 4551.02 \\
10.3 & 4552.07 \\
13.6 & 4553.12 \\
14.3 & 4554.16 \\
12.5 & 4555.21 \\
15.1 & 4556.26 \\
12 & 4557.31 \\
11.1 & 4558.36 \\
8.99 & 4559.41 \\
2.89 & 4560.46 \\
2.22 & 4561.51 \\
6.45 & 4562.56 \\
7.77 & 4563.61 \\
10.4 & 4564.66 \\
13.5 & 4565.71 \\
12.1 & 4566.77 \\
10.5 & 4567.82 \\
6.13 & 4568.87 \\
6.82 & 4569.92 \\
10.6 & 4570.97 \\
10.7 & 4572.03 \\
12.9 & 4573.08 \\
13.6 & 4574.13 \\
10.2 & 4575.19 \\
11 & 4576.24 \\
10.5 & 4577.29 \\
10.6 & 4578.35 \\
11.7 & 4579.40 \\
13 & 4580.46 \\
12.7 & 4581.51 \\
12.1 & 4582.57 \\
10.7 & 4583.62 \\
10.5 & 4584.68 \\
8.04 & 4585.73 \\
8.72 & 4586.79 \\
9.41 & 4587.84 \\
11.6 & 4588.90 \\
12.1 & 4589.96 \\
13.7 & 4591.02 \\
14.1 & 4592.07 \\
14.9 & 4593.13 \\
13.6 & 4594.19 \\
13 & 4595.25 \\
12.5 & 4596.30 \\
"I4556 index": -8.3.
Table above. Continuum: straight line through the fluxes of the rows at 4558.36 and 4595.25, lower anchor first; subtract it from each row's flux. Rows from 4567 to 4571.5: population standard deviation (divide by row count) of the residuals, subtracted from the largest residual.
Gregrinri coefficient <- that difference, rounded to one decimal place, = -3.1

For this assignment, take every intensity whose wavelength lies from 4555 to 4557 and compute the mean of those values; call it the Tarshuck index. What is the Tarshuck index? 13.8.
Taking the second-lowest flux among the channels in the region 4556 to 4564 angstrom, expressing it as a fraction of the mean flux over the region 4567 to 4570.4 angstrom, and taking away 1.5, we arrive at -1.1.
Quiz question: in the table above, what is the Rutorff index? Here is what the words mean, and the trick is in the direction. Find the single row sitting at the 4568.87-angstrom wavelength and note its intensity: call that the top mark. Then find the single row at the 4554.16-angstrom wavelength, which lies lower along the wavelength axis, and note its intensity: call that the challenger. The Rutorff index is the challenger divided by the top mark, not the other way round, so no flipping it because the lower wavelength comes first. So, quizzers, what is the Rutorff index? 2.3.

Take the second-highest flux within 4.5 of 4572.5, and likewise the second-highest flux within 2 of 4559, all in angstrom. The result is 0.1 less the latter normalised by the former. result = -0.76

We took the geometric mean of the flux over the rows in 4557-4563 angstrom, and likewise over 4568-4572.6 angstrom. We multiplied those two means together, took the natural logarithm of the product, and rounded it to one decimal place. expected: 3.9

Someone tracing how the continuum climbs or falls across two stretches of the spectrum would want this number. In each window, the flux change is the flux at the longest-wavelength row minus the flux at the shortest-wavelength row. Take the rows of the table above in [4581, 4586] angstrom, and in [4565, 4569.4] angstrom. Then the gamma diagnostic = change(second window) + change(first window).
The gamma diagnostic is -12.0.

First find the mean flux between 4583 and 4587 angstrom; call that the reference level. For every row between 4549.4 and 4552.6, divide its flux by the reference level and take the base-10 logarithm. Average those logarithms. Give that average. -0.04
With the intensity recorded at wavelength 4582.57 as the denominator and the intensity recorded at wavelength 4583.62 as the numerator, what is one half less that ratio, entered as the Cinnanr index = -0.4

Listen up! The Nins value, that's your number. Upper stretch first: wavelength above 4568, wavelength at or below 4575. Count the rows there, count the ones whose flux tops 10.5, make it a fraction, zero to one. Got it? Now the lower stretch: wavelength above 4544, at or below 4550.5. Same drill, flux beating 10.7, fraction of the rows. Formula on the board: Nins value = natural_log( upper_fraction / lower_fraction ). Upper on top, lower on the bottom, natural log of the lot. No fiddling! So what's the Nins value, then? 0.0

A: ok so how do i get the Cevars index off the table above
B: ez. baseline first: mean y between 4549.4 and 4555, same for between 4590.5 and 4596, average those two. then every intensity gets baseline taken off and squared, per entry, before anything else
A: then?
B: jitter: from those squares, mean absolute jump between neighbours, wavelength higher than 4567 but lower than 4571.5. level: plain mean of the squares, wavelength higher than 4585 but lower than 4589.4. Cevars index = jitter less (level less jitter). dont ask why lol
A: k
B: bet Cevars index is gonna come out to 37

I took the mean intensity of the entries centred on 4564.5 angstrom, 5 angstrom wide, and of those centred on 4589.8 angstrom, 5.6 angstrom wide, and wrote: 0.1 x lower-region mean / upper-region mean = 0.082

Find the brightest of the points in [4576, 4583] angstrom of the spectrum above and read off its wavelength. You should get 4580.46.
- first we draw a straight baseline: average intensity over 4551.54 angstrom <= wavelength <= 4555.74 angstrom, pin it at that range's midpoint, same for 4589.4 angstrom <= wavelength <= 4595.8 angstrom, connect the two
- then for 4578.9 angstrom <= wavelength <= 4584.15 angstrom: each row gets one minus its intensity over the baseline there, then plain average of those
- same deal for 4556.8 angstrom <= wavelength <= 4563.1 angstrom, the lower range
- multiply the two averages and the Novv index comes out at 0.041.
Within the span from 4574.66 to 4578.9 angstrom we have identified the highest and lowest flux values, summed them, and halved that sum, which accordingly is 10.6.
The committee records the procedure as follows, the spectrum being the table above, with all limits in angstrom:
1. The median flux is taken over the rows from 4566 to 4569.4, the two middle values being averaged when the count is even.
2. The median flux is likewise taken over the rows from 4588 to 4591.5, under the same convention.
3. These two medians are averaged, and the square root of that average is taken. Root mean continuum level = 3.36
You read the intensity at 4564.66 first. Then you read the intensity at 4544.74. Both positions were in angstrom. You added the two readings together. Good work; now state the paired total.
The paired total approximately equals 22.7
